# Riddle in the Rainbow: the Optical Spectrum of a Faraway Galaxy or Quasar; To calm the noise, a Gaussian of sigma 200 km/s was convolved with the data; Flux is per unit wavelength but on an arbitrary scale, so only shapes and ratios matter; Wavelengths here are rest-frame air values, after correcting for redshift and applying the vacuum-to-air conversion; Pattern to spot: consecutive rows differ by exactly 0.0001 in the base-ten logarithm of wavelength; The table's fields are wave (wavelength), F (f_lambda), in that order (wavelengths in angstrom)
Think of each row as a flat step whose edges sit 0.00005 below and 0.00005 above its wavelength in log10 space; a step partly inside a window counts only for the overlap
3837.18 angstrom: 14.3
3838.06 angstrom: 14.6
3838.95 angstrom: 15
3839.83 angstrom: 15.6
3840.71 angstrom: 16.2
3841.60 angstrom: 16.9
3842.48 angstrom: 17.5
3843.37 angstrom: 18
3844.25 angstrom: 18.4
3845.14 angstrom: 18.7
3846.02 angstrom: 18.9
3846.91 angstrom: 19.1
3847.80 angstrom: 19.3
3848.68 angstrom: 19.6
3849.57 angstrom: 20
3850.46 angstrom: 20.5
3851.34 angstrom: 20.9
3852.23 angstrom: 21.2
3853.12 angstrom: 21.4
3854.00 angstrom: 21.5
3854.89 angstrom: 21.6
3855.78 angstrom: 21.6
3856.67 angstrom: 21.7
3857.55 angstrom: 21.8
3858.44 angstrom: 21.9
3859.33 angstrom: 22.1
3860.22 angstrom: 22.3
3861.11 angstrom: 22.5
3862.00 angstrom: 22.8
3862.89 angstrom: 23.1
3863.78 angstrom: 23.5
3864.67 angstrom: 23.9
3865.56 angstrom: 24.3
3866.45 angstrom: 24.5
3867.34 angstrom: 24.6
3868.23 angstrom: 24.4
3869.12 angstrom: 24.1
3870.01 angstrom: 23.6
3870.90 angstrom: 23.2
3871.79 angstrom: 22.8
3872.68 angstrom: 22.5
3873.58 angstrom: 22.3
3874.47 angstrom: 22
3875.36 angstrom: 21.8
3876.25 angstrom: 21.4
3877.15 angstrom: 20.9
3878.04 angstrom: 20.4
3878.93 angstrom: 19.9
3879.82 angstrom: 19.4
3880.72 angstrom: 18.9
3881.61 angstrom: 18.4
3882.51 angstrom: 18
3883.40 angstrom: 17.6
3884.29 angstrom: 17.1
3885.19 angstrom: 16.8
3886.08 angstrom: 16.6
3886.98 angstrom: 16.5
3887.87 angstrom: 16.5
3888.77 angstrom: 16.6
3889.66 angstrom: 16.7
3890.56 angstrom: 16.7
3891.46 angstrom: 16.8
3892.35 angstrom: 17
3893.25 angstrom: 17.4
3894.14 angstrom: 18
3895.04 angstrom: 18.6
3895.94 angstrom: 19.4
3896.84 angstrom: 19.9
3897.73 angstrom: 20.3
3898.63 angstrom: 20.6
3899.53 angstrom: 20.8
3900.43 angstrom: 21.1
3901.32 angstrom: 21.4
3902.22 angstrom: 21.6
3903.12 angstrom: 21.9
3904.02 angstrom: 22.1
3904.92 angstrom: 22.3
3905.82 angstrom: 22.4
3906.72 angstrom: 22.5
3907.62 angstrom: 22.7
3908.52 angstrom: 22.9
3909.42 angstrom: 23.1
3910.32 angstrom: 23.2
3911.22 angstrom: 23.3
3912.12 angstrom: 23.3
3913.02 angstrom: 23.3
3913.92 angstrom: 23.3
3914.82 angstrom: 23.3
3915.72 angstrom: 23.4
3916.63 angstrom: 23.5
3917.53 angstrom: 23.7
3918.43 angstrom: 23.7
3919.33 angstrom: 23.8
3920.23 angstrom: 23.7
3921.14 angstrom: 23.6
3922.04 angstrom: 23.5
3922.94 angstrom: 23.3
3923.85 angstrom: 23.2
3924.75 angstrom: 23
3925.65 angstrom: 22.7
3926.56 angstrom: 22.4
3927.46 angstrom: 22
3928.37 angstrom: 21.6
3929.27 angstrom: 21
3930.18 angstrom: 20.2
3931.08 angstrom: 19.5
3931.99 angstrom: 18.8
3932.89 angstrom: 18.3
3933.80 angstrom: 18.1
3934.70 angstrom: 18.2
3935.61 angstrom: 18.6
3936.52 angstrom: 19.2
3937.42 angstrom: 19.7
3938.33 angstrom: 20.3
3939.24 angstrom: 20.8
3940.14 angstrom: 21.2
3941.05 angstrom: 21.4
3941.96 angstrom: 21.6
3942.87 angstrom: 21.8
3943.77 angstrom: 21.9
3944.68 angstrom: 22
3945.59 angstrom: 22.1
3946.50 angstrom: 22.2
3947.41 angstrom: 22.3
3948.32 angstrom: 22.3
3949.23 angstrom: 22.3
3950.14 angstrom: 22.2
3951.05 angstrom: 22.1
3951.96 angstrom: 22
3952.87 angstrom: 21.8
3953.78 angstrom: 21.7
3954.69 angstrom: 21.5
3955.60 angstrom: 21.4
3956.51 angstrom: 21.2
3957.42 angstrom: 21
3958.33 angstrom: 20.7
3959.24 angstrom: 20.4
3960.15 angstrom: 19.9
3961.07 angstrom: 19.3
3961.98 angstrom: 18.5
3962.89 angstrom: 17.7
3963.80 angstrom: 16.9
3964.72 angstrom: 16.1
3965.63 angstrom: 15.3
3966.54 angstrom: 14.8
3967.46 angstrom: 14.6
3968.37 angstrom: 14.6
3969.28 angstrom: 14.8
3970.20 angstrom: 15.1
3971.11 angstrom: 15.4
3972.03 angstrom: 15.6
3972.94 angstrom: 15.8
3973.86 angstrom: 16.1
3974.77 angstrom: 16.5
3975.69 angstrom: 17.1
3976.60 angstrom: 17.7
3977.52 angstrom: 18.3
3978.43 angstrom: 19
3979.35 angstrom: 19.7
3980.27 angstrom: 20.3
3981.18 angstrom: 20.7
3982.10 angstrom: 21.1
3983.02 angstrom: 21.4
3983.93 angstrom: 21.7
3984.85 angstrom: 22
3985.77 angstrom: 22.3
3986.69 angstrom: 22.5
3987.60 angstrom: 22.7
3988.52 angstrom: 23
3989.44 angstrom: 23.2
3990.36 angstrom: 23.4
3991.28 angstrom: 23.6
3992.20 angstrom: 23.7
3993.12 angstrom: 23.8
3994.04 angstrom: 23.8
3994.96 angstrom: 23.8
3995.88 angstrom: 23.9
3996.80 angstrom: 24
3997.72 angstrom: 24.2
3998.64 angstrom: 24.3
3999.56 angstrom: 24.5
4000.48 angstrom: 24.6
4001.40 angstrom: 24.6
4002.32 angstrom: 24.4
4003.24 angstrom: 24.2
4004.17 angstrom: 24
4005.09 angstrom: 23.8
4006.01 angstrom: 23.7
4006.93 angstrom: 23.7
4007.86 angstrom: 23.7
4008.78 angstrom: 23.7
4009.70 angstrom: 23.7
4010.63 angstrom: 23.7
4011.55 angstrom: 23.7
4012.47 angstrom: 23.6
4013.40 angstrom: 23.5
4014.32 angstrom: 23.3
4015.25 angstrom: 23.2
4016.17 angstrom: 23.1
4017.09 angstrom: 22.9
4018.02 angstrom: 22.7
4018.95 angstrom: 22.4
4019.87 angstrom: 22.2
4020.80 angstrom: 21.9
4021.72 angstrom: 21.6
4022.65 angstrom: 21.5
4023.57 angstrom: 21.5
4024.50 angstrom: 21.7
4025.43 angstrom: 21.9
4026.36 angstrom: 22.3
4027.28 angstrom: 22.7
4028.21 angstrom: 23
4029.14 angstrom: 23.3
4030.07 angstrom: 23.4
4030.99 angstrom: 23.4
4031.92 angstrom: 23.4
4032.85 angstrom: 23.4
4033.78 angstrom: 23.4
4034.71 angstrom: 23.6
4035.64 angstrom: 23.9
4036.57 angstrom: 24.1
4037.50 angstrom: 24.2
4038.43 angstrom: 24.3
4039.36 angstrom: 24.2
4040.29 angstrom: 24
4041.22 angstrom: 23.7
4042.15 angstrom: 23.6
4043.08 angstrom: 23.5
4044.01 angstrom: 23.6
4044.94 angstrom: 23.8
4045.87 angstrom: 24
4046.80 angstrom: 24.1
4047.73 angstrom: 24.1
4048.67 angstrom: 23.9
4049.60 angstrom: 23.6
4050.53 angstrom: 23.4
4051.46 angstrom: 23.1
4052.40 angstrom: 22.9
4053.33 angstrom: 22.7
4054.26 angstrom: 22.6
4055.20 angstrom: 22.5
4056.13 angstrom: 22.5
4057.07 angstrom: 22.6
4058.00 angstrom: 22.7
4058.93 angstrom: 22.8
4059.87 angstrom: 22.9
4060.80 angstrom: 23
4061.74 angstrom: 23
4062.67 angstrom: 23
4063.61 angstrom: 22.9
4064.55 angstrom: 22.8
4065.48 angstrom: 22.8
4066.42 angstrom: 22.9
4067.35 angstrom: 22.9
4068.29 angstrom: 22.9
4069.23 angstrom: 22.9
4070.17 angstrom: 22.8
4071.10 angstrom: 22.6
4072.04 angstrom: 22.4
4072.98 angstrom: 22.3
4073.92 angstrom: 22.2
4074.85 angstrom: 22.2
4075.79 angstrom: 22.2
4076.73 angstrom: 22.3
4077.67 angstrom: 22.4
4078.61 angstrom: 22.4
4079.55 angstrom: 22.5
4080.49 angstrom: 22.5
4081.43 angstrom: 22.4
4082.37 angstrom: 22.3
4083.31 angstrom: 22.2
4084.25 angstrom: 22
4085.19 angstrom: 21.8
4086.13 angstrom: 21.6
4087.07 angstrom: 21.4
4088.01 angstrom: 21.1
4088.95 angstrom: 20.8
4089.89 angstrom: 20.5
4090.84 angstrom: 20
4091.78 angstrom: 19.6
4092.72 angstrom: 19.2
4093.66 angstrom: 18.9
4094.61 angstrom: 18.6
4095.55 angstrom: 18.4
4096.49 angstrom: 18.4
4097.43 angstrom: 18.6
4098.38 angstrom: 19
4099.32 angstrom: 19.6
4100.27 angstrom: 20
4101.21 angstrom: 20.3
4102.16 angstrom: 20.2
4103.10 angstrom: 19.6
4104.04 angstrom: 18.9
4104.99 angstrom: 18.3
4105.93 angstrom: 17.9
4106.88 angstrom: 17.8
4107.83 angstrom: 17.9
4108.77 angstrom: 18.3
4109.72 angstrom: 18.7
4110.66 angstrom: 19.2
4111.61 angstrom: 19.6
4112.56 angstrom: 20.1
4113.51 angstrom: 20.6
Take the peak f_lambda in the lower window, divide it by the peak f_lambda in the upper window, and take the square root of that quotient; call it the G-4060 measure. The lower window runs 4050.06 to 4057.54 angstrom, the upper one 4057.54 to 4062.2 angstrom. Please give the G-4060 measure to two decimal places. 1.01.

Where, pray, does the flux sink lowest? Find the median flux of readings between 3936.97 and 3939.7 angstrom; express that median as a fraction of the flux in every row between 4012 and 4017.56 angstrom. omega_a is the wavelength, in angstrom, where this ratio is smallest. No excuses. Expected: 4012.47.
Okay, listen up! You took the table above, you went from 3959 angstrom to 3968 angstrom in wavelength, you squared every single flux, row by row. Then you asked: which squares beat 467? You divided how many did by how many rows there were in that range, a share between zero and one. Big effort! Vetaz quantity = 0.00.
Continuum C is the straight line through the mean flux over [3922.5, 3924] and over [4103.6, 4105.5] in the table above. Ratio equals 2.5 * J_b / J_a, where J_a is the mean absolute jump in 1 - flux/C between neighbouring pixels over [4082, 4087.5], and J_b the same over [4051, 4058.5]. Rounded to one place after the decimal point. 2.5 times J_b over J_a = 1.7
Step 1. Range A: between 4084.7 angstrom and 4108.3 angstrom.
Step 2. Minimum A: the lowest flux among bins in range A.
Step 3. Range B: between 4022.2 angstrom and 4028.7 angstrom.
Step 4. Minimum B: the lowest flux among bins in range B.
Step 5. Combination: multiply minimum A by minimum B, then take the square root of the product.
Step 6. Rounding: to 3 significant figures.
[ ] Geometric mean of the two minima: 19.6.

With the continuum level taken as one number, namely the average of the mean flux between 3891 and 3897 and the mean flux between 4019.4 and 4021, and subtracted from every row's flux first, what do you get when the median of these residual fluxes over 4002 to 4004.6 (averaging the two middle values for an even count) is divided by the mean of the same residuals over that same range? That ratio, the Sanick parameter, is 1.00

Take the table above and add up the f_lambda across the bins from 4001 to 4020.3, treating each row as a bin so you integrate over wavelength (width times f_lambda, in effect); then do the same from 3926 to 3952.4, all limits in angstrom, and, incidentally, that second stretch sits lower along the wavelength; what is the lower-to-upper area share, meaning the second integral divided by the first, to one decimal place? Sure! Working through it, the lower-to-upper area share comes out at 1.2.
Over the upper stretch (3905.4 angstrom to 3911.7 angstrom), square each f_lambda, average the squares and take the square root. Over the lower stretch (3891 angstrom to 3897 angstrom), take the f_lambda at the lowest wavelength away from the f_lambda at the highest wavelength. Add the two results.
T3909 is 26.0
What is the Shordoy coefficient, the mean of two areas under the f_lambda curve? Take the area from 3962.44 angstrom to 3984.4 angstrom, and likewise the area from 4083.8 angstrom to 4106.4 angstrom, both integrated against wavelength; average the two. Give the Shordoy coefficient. 414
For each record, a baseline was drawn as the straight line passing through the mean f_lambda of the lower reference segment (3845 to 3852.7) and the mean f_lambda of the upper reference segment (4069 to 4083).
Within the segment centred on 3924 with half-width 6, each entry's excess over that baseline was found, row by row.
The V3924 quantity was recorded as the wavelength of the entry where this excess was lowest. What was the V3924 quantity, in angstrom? 3929.27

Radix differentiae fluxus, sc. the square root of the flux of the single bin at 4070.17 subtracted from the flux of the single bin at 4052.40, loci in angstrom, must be 0.32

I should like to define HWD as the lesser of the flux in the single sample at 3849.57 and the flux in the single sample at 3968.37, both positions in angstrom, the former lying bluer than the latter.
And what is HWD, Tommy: 15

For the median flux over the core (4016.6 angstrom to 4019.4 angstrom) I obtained 22.7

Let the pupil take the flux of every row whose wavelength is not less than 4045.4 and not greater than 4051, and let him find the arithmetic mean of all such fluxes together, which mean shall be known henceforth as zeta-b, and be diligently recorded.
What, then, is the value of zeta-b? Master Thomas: 24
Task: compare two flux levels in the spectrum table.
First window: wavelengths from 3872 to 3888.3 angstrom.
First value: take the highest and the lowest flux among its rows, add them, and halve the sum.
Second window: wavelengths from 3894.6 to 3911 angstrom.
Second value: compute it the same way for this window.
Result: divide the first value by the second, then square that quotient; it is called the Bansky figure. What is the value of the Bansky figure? 0.87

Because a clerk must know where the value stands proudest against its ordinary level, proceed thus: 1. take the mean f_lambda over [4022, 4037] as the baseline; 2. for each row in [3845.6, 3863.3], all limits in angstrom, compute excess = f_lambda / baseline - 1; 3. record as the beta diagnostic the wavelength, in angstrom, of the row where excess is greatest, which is 3862.89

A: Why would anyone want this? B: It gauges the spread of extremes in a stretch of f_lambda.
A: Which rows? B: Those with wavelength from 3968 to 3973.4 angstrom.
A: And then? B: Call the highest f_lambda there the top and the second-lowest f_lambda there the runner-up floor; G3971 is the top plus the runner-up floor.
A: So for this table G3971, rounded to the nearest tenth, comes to 30.6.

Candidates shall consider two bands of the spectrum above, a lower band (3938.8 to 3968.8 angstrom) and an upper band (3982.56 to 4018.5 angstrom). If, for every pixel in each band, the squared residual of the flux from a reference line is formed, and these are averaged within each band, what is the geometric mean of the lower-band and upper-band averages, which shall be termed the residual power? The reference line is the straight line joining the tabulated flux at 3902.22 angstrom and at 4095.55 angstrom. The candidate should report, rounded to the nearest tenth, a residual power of 8.9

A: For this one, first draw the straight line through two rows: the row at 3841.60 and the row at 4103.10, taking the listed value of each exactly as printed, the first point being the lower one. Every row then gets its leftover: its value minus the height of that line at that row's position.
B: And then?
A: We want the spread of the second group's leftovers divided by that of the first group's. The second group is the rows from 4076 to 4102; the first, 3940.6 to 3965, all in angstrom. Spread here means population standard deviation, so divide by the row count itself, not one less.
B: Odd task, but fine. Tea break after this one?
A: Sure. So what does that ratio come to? 0.87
